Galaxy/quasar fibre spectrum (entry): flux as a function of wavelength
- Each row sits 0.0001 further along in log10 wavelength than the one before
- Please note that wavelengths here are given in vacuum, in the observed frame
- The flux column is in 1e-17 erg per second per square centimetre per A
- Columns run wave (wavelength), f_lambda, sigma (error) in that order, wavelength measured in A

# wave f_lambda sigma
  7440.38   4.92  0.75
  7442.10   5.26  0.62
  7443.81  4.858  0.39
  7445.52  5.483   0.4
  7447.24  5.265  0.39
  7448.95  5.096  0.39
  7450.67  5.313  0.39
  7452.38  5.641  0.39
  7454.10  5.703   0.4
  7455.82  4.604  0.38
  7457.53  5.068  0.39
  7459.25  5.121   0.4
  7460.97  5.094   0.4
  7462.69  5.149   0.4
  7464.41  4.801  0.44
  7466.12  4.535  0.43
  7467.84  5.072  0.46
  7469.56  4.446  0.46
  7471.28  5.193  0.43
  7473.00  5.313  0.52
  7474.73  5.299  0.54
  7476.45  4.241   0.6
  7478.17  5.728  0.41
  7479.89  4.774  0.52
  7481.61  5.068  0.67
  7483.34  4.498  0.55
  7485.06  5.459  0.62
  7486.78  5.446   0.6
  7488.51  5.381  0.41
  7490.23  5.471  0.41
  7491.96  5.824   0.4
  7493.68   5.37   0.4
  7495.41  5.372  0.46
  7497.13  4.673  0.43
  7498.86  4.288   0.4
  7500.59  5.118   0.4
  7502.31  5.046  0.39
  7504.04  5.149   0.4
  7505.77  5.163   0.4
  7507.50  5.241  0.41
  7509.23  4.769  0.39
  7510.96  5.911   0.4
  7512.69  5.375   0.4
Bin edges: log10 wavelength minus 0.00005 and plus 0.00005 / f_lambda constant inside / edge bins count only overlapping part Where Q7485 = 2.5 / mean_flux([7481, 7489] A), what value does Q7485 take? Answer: 0.48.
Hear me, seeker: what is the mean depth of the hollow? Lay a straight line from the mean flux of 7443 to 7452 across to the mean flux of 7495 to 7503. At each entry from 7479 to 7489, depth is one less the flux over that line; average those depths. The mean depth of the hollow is -0.024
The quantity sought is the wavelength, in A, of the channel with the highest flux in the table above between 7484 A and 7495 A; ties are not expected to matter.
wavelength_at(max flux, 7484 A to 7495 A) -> 7491.96 A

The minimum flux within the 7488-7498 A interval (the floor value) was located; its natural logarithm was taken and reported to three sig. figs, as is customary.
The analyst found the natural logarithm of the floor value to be 1.54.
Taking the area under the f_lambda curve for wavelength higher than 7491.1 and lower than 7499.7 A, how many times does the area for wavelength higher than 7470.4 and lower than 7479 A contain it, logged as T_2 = 1.01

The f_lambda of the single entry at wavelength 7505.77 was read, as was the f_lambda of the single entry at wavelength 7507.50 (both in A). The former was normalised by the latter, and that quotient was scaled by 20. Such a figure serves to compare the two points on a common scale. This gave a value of 19.7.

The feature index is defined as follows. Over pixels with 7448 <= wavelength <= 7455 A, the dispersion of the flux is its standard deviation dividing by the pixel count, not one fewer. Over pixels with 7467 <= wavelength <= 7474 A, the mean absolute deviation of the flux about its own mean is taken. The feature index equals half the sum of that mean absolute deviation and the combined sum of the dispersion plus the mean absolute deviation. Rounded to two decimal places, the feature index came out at 0.40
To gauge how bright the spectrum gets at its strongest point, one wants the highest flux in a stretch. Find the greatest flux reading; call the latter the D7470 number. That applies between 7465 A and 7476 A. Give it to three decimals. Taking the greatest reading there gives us 5.313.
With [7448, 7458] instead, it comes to 5.703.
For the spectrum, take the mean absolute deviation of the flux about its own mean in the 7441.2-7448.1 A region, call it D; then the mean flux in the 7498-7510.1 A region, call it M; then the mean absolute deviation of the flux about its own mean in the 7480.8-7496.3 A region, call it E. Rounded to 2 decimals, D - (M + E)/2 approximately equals -2.42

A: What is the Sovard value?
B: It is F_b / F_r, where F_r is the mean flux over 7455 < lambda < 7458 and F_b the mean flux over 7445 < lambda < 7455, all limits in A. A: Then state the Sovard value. 1.12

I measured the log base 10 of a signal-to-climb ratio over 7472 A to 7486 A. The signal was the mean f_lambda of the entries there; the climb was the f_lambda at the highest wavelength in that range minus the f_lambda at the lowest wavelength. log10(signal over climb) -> 1.5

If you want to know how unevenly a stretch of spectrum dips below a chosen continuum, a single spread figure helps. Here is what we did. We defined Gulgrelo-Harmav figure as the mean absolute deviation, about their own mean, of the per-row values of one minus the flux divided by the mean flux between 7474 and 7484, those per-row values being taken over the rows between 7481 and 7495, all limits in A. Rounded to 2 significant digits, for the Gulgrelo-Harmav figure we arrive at 0.054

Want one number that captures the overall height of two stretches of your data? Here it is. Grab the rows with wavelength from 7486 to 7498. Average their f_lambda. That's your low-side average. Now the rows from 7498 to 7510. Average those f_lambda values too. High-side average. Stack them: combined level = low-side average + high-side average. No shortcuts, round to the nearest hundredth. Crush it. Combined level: 10.33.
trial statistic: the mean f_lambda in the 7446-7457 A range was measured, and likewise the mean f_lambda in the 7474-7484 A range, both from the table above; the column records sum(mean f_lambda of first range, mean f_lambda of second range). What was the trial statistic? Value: 10.2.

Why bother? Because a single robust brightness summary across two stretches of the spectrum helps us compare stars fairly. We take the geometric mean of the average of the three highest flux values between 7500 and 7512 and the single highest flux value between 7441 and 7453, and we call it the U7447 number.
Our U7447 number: 5.54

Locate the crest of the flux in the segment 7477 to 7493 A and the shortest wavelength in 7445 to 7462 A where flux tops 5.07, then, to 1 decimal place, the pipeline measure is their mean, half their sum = 7468.7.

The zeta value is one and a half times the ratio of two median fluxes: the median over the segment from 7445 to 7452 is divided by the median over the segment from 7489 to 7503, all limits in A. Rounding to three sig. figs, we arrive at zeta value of 1.51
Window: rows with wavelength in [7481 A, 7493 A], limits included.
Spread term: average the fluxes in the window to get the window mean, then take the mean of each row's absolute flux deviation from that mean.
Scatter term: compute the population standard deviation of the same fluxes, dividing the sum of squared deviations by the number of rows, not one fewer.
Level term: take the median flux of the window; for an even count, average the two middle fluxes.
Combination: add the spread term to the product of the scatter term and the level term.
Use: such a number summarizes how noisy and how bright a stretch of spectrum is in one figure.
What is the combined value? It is 2.4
